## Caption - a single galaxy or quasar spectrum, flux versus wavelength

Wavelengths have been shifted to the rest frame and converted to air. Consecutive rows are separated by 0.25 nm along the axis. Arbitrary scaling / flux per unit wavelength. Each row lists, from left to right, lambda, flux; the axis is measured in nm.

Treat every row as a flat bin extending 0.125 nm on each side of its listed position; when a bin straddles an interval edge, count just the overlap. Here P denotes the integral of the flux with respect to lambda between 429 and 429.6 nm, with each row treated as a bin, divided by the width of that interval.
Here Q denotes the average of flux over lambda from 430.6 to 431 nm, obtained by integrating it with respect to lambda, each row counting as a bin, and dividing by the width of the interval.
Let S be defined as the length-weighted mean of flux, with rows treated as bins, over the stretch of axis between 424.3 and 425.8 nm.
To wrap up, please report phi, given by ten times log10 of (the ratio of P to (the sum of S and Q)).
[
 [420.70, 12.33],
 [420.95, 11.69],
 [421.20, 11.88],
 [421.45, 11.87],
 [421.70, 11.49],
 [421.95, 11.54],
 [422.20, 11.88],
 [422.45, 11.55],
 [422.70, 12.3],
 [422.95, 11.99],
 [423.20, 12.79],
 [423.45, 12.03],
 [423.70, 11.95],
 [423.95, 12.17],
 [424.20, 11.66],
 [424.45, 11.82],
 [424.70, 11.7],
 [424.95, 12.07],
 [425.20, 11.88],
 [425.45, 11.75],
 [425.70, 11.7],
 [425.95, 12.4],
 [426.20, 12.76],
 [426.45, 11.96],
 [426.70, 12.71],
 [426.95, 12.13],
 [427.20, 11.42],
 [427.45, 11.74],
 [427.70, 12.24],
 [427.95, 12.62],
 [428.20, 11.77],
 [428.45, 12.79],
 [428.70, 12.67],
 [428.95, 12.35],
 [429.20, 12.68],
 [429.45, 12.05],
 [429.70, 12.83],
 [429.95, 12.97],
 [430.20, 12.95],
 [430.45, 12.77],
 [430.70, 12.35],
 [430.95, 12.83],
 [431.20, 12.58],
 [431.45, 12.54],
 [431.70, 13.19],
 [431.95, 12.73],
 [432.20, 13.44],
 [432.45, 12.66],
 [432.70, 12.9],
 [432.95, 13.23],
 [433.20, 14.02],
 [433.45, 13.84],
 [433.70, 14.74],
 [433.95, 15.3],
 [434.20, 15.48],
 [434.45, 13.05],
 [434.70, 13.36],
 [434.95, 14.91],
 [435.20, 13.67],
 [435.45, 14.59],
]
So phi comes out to -2.94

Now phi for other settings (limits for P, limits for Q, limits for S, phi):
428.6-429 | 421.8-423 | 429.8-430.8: -2.93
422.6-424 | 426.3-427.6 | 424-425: -2.91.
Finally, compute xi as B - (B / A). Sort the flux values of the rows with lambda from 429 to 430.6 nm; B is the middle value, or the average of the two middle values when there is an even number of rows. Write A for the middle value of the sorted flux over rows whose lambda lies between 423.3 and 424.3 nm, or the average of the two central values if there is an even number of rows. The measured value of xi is 11.7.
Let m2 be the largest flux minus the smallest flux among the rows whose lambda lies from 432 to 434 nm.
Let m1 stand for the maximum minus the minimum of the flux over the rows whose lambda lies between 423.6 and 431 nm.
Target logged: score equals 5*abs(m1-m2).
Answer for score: 5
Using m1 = 1.55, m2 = 2.64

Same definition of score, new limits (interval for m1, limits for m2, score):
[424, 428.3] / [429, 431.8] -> 1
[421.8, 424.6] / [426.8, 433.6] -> 7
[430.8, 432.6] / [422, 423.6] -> 2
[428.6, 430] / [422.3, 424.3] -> 2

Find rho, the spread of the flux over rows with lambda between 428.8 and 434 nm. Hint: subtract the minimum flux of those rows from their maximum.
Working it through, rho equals 3.25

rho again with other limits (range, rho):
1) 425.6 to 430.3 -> 1.55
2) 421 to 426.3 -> 1.30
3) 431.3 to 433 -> 0.90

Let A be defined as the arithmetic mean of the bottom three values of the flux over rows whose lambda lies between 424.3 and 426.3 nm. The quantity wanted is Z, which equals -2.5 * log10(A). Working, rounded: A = 11.7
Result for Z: -2.672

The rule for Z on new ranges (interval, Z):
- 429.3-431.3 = -2.727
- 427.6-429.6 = -2.700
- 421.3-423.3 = -2.654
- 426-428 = -2.671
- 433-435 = -2.819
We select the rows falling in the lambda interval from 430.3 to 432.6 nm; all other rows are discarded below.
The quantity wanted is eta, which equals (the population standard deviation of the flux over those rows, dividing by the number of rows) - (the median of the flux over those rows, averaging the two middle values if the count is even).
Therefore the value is -12.4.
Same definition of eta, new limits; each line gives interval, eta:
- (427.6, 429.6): -12.1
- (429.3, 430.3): -12.5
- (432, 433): -12.8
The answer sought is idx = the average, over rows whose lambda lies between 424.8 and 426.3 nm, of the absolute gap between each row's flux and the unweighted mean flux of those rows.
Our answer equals 0.32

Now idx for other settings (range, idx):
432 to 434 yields 0.71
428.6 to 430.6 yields 0.23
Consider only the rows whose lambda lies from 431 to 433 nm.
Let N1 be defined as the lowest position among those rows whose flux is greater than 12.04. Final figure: 431.20 nm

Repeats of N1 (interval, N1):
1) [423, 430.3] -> 423.20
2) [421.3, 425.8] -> 422.70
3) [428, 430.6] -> 428.45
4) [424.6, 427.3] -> 424.95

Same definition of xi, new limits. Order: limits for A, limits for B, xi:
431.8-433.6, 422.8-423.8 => 11.1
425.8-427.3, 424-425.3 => 10.9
